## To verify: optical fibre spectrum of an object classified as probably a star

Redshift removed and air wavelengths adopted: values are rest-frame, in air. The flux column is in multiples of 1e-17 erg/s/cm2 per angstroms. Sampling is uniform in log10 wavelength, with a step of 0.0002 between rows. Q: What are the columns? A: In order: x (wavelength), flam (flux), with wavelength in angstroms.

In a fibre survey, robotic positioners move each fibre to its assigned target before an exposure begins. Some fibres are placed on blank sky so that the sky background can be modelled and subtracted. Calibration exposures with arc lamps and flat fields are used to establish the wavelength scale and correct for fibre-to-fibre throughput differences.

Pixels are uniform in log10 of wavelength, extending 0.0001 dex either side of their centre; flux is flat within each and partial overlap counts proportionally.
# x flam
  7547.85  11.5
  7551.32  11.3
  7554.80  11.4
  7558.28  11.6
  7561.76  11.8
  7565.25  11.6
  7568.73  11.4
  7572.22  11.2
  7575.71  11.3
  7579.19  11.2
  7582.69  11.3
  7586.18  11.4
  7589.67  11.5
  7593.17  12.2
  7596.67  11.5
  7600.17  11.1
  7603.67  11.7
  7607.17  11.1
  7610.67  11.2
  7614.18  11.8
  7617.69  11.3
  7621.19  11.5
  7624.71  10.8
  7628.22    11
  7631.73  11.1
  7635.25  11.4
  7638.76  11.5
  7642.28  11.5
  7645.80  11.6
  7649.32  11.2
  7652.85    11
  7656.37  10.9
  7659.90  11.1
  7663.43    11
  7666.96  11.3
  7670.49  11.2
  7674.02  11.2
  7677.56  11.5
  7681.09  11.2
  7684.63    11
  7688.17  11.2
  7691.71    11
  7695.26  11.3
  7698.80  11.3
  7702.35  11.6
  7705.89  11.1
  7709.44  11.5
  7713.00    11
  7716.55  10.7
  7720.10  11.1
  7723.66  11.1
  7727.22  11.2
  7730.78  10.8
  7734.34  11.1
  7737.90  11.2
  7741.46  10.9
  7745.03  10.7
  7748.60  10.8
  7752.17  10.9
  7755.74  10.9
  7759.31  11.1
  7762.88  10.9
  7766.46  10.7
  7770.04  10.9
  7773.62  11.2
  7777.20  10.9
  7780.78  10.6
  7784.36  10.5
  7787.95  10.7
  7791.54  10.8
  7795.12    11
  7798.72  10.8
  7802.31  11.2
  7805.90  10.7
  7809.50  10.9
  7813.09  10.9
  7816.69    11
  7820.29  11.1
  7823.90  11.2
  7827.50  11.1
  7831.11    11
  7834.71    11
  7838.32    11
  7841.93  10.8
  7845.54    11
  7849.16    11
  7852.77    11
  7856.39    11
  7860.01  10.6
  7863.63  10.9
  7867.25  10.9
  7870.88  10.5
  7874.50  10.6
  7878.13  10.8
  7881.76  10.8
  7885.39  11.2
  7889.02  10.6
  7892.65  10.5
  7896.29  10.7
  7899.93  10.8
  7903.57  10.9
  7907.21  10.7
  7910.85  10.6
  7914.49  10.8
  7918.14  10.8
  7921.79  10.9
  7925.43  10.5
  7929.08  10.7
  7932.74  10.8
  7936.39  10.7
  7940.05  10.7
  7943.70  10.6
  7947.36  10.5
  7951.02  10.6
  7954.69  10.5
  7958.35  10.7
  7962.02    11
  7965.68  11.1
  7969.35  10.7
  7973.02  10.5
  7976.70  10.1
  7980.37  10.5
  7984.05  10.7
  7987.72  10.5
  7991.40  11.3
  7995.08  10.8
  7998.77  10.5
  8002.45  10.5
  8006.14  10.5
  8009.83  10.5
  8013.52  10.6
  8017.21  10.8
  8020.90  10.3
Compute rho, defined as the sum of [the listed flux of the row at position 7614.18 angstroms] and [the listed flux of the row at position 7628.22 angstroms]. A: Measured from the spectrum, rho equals 22.8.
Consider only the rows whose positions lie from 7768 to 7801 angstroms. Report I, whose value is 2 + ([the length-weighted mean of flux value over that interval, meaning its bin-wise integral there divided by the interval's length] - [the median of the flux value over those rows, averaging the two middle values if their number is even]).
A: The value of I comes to 2.03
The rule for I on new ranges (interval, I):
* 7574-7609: 2.08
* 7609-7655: 2.00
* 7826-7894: 1.96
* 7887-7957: 1.98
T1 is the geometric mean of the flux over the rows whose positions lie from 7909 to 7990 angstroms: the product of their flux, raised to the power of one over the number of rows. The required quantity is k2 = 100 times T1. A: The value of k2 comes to 1066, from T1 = 10.7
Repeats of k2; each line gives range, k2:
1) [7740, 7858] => 1091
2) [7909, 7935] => 1073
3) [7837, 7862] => 1091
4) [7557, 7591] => 1143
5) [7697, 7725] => 1117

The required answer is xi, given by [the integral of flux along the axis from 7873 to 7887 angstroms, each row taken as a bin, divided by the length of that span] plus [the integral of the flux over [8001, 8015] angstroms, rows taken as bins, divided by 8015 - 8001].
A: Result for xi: 21.4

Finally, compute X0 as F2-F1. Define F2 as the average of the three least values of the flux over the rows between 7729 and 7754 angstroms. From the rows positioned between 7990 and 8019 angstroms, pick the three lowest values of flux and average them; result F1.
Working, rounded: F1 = 10.5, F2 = 10.8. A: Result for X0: 0.3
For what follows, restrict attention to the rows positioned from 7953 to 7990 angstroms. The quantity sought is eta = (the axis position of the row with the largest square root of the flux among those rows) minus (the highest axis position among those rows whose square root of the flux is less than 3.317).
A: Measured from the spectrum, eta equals -22.0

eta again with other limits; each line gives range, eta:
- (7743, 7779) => -3.6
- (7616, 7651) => 17.6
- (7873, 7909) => -21.8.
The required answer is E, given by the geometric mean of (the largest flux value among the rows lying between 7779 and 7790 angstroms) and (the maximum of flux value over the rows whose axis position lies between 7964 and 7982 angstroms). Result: 10.9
